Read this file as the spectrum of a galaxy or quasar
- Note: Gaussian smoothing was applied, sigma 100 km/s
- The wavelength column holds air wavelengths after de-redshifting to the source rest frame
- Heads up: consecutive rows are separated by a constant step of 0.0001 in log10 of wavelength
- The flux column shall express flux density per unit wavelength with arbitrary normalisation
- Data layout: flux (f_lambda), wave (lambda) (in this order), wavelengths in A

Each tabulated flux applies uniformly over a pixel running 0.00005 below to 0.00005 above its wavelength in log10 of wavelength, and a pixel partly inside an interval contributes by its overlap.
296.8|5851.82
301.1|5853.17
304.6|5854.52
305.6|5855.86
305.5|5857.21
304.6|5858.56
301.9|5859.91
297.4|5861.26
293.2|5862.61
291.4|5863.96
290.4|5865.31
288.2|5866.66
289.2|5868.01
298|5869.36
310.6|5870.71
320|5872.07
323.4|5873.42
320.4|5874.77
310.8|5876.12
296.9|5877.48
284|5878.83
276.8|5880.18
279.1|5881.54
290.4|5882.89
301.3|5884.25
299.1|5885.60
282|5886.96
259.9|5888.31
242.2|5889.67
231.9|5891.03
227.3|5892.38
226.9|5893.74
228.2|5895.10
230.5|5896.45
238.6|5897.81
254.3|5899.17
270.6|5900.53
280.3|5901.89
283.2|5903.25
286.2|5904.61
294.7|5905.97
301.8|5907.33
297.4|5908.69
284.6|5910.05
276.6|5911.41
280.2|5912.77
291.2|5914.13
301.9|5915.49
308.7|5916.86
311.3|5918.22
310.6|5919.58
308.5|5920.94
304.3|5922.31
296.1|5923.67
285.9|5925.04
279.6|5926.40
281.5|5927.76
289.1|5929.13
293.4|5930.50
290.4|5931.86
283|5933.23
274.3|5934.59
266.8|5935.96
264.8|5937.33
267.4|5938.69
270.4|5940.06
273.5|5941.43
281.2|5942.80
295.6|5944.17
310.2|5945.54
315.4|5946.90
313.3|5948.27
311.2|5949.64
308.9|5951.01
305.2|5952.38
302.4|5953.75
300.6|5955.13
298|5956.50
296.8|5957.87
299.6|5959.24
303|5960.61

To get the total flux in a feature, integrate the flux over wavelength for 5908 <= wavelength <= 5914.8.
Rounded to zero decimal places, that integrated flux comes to 1946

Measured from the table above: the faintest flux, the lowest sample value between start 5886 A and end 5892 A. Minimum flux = 231.9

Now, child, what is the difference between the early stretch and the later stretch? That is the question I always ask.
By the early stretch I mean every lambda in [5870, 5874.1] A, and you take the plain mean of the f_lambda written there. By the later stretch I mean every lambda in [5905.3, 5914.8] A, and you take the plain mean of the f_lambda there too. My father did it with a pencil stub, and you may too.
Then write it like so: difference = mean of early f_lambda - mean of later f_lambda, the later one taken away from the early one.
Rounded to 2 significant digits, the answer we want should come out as 28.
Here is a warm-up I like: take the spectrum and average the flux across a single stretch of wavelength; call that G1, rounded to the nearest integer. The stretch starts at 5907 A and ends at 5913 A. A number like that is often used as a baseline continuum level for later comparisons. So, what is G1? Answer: 288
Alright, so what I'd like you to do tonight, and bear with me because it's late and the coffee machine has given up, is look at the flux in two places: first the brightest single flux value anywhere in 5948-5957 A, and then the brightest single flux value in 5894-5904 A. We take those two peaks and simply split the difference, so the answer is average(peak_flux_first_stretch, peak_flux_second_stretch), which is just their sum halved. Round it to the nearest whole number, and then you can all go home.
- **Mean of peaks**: 298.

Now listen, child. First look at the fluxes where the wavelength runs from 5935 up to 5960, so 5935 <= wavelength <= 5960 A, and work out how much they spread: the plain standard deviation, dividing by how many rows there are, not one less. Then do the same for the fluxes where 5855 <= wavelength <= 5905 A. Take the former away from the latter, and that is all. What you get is 11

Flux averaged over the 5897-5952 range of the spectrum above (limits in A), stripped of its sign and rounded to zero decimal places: 288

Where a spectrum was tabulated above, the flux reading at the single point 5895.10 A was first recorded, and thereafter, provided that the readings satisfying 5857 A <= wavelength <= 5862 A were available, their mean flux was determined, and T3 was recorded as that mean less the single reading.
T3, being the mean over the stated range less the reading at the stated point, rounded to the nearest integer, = 74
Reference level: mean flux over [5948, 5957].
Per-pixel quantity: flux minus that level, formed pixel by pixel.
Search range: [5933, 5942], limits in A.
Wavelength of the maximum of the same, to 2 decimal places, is 5933.23 A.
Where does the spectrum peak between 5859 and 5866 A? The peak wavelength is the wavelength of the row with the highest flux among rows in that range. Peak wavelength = 5859.91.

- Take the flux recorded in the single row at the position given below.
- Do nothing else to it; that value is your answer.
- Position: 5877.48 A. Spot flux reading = 296.9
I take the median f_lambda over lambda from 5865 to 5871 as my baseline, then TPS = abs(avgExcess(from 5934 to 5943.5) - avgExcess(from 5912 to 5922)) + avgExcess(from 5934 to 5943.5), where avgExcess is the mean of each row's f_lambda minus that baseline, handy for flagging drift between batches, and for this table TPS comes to 11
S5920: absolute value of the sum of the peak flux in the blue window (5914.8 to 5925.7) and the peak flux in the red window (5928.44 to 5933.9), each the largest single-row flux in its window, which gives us 605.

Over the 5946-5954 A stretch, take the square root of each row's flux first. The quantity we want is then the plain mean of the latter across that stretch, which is 17.6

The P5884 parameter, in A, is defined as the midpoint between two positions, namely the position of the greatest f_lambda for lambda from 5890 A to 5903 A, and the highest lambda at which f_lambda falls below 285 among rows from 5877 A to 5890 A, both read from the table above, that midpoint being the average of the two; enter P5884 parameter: 5895.8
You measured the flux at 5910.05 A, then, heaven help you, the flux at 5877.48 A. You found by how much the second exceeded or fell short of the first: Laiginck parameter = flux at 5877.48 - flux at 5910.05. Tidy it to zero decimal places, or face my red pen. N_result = 12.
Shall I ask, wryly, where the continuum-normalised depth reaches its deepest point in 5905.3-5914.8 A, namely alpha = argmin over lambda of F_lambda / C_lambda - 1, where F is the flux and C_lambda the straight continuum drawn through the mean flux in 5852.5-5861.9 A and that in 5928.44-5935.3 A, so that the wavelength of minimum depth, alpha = 5911.41 A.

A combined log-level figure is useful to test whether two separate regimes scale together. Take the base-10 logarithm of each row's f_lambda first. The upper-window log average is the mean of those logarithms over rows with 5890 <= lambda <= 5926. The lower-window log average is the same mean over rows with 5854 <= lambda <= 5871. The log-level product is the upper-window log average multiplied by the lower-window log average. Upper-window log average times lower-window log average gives 6.04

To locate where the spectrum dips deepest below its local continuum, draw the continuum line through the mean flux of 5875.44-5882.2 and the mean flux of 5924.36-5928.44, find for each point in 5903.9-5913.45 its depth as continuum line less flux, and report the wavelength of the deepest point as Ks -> 5911.41 A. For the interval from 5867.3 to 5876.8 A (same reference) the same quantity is 5868.01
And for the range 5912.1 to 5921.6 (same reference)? 5912.77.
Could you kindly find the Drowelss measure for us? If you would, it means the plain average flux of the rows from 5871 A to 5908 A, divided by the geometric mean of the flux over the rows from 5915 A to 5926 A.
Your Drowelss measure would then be 0.91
